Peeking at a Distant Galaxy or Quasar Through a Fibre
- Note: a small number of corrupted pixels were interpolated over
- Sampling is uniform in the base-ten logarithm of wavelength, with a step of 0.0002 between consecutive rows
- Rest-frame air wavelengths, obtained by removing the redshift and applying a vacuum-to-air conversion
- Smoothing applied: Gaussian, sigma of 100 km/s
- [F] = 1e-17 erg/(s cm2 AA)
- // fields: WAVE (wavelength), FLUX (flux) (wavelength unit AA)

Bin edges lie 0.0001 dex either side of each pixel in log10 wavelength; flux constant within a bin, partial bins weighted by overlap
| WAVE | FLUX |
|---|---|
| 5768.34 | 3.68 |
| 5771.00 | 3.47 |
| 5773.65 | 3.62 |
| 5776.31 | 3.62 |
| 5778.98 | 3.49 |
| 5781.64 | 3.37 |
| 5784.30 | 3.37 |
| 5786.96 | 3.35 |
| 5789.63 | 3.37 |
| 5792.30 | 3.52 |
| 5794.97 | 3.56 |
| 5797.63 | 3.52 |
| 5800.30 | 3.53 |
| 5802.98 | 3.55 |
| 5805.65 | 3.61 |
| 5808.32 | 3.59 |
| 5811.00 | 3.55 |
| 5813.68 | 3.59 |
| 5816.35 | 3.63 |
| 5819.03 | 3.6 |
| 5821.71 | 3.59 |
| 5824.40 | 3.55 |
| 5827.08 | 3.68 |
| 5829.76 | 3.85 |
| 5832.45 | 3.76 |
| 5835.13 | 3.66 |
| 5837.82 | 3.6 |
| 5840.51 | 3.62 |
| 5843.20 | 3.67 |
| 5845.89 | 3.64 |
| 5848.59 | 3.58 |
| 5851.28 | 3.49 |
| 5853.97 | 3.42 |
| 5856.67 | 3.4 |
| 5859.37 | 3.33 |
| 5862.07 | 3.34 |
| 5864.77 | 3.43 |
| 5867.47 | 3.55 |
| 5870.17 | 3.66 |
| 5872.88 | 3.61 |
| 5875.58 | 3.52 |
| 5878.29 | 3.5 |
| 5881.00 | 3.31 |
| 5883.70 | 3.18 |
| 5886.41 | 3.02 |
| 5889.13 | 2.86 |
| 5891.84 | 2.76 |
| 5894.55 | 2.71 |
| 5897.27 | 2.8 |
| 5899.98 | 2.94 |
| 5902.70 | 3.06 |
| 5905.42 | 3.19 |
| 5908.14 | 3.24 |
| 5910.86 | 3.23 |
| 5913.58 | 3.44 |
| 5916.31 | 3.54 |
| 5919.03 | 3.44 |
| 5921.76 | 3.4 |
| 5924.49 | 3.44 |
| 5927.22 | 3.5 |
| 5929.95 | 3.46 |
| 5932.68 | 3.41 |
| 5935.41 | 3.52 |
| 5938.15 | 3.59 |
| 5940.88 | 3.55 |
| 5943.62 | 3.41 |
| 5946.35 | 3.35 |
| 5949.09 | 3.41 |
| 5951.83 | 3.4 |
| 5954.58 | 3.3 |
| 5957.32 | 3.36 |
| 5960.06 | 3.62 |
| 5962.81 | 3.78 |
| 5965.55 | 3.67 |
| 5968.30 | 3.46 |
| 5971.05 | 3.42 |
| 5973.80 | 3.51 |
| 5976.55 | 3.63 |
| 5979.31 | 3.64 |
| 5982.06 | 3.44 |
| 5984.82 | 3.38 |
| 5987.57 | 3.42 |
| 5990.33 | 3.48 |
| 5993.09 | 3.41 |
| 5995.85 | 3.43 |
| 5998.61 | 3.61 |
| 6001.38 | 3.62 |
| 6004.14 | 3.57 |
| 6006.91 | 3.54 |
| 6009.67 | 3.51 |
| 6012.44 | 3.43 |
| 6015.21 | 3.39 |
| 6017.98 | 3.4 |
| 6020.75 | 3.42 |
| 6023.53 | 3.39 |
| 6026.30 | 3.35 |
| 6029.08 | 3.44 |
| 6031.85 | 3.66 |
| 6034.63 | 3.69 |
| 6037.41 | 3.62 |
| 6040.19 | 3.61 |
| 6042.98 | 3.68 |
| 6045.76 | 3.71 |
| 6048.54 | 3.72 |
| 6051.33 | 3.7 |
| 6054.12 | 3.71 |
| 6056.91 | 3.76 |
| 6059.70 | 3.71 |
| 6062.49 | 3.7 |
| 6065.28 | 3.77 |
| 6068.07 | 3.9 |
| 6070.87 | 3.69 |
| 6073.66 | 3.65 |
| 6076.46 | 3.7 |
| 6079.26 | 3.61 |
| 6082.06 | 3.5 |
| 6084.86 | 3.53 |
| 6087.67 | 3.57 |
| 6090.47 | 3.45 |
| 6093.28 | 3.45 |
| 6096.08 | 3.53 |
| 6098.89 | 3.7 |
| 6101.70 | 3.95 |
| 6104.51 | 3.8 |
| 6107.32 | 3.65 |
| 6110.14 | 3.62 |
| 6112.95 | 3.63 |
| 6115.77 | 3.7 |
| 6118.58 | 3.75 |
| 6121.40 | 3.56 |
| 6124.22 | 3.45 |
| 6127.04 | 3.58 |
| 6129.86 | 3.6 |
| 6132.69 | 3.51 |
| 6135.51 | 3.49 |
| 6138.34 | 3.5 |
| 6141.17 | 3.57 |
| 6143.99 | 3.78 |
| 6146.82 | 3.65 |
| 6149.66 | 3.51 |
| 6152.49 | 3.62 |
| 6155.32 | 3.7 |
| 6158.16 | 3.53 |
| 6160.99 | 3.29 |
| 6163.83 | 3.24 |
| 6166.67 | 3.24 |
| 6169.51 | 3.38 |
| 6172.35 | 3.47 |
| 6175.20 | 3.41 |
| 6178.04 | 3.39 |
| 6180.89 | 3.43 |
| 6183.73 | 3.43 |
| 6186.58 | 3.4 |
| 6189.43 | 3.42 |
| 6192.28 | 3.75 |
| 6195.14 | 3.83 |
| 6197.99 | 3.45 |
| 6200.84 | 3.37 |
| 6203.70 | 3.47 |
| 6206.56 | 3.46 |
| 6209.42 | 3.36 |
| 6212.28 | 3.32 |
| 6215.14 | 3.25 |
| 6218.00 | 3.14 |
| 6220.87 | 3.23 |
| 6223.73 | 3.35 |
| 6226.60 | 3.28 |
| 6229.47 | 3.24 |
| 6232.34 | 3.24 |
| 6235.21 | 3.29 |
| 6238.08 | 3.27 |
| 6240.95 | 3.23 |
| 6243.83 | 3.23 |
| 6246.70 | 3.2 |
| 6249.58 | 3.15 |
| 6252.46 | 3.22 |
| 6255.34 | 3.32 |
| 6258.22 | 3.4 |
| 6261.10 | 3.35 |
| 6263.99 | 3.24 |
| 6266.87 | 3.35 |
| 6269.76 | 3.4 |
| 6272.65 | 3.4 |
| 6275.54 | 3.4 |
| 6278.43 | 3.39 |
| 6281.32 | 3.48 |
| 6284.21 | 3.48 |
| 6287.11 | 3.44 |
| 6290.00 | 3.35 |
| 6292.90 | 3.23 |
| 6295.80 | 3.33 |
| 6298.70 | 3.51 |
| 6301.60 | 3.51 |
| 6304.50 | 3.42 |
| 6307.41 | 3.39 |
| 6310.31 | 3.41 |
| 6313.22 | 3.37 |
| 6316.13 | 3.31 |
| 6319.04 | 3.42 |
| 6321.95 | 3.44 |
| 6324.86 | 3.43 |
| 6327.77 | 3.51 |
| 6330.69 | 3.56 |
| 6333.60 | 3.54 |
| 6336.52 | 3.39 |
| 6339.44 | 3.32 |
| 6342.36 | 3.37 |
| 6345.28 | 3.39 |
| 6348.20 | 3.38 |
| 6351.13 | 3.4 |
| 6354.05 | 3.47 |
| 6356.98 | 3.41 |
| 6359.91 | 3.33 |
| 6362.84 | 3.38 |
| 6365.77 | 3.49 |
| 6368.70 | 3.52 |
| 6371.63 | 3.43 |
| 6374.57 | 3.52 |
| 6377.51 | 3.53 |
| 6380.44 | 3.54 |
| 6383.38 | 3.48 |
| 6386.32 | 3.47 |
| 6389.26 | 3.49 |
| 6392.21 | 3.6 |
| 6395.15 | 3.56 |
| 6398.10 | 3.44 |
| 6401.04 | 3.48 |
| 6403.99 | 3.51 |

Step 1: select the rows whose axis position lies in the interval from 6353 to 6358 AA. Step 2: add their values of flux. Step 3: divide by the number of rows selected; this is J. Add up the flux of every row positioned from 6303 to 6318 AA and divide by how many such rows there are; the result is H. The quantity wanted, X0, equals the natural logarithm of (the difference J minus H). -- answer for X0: -2.8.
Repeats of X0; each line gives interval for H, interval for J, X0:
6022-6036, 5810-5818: -2.5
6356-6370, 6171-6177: -4.3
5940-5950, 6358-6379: -3.6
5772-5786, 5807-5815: -2.5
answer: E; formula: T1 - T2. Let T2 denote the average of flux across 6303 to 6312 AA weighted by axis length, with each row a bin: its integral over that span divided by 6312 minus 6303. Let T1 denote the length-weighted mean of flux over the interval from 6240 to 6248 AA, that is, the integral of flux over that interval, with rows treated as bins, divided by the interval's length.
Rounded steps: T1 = 3.22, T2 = 3.41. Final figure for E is -0.19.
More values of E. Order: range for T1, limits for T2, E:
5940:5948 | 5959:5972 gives -0.16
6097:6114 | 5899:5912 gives 0.59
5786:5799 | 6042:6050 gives -0.24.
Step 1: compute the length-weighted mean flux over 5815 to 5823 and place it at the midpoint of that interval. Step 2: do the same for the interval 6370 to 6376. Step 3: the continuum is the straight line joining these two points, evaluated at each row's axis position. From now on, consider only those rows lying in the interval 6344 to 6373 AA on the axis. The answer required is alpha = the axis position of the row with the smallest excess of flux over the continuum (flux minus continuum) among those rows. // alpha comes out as 6359.91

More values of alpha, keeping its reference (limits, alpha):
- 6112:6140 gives 6124.22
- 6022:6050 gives 6026.30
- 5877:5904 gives 5894.55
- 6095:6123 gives 6096.08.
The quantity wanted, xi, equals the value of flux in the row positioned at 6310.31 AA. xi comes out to 3.41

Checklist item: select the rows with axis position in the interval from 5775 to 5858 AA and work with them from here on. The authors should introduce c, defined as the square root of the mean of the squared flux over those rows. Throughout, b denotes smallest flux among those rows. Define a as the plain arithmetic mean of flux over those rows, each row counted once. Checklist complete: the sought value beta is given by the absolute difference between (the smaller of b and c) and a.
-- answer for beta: 0.21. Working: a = 3.56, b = 3.35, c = 3.56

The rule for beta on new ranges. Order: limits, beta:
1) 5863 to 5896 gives 0.55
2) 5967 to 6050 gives 0.17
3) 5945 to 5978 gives 0.19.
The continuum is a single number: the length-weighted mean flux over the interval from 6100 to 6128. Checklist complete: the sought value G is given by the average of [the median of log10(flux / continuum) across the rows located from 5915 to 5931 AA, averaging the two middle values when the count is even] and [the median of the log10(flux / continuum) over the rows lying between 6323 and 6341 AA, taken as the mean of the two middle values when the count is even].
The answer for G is -0.026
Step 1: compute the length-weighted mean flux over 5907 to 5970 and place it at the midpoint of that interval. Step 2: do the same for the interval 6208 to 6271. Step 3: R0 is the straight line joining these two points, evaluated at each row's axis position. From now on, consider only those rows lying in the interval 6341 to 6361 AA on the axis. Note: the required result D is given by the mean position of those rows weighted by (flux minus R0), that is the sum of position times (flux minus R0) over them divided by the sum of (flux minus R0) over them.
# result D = 6351.3 AA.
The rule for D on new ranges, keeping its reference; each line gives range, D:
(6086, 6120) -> 6105.6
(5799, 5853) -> 5830.3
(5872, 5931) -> 5896.0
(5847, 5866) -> 5860.5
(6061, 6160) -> 6108.8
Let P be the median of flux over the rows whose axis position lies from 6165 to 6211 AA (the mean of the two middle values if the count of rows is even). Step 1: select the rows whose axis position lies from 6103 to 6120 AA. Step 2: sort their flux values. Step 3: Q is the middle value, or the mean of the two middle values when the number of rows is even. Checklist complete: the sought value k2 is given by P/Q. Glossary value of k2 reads 0.93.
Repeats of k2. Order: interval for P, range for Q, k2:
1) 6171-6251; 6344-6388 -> 0.97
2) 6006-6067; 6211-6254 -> 1.12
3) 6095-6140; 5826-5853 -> 0.99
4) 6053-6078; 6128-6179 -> 1.06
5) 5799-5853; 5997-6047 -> 1.01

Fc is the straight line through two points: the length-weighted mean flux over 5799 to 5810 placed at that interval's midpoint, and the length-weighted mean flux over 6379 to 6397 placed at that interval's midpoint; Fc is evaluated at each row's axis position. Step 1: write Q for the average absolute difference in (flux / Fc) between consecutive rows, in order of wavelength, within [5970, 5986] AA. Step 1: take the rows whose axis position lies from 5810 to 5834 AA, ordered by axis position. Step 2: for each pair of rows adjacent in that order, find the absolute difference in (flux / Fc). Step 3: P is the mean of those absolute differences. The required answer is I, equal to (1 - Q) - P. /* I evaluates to 0.954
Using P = 0.0193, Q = 0.027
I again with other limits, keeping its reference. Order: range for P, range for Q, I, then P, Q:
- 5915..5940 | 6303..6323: 0.969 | 0.0179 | 0.013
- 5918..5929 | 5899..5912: 0.965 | 0.0131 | 0.022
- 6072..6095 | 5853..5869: 0.965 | 0.0177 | 0.017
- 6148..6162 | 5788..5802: 0.941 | 0.0424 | 0.017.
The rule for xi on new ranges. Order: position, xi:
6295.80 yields 3.33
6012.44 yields 3.43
